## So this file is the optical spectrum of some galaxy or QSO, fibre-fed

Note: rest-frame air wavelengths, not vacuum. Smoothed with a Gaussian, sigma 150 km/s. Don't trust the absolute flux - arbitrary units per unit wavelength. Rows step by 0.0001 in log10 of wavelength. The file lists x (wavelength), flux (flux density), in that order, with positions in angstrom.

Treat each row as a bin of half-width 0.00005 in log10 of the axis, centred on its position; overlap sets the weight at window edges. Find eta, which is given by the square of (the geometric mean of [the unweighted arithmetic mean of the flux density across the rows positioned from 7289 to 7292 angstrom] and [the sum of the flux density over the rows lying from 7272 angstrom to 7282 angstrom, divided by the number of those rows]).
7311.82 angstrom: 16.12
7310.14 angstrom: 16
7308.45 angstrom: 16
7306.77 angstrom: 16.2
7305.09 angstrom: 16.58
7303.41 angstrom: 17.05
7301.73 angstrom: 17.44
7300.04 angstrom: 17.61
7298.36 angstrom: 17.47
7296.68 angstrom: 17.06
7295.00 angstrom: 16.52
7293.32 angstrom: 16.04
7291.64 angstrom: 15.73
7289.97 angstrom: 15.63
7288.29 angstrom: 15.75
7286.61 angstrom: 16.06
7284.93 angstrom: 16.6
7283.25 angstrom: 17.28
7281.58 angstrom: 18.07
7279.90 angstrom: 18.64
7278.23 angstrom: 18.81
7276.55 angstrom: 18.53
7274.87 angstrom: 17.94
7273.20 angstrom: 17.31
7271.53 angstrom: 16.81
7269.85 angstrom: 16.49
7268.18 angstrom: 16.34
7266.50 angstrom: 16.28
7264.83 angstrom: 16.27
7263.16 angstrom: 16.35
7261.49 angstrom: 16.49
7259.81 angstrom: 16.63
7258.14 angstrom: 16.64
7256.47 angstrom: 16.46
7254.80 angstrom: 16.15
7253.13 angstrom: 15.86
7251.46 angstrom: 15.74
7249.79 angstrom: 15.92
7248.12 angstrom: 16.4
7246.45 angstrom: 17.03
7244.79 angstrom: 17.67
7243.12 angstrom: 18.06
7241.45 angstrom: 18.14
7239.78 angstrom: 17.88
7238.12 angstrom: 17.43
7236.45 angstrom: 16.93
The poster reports 286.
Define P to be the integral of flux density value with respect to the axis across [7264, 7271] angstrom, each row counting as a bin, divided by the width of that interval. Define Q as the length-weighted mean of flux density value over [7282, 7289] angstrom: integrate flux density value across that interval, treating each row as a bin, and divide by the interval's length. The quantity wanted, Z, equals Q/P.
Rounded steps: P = 16.4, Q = 16.5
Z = 1.01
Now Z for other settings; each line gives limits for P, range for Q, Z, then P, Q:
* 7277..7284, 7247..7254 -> 0.88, 18.2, 16.0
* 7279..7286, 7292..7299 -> 0.95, 17.6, 16.7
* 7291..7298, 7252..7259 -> 0.99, 16.4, 16.3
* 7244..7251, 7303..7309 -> 0.98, 16.7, 16.5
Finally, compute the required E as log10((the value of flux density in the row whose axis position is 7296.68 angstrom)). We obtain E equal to 1.23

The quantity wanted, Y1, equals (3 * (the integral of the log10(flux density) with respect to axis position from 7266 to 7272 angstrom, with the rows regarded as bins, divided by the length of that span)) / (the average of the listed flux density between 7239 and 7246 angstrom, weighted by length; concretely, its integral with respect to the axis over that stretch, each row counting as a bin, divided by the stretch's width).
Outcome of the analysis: 0.204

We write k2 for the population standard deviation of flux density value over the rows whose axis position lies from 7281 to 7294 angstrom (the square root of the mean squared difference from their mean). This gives 0.81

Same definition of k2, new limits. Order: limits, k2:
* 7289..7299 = 0.68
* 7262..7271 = 0.08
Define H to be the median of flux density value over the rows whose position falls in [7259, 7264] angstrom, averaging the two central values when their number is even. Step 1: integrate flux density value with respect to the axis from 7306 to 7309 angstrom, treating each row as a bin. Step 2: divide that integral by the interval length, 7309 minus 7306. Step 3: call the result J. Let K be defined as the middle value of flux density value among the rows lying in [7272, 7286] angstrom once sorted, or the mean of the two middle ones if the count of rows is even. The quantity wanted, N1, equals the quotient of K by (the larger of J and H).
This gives 1.09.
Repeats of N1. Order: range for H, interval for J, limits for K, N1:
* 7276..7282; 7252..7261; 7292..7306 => 0.92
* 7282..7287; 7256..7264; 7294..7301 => 1.04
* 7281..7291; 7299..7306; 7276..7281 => 1.09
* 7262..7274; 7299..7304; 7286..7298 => 0.92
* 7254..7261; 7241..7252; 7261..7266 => 0.96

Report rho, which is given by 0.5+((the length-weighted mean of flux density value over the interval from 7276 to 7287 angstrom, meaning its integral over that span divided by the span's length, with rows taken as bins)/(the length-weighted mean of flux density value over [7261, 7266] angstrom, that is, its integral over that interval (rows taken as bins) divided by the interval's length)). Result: 1.58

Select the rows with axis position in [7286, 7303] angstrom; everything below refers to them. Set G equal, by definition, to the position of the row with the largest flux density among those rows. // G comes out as 7300.04 angstrom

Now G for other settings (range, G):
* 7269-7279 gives 7278.23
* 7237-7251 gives 7241.45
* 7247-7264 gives 7258.14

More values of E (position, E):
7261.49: 1.22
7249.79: 1.20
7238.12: 1.24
